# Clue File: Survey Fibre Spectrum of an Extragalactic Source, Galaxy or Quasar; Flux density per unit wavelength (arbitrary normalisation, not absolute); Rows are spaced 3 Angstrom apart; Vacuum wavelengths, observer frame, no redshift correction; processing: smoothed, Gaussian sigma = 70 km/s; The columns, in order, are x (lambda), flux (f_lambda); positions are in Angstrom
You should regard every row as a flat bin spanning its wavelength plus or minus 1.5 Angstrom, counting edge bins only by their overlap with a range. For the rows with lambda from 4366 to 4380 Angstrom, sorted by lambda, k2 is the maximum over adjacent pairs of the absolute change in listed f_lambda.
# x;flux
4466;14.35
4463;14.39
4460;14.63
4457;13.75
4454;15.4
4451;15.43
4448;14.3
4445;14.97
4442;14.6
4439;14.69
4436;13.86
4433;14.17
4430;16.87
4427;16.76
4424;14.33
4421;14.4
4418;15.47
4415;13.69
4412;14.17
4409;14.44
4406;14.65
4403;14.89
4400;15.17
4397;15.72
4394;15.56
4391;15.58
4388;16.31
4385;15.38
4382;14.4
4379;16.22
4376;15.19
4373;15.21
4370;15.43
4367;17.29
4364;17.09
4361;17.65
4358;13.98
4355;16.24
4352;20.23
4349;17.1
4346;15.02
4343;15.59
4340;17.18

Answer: 1.9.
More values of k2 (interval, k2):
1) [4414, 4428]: 2.4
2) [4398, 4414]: 0.3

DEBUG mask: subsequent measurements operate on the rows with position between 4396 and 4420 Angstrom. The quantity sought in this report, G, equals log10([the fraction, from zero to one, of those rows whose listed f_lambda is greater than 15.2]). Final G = -0.60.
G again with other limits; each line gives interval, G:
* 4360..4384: -0.12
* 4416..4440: -0.43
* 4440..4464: -0.60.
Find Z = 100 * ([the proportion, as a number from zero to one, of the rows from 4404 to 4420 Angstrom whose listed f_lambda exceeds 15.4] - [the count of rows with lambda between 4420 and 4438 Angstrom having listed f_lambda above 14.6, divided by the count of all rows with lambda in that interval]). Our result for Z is -13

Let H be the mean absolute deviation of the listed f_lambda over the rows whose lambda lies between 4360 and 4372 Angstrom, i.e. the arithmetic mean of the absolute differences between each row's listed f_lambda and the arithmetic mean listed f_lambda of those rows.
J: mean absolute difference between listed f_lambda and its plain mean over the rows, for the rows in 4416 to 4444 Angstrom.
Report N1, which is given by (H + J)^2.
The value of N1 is 2.6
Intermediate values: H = 0.7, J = 0.9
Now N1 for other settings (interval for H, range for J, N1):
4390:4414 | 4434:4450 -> 0.7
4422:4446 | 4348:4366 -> 4.8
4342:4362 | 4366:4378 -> 5.2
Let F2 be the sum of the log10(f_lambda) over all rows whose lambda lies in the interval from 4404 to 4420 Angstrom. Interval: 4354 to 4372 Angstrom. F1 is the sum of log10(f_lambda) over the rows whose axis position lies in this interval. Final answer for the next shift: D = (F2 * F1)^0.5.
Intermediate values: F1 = 7.3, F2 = 5.8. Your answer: 6.5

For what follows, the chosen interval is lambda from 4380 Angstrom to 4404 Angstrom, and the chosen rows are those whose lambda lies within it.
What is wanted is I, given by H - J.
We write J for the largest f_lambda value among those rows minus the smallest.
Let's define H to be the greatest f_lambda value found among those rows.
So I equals 14.4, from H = 16.31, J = 1.91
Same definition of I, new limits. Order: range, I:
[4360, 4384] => 14.4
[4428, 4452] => 13.9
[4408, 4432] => 13.7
